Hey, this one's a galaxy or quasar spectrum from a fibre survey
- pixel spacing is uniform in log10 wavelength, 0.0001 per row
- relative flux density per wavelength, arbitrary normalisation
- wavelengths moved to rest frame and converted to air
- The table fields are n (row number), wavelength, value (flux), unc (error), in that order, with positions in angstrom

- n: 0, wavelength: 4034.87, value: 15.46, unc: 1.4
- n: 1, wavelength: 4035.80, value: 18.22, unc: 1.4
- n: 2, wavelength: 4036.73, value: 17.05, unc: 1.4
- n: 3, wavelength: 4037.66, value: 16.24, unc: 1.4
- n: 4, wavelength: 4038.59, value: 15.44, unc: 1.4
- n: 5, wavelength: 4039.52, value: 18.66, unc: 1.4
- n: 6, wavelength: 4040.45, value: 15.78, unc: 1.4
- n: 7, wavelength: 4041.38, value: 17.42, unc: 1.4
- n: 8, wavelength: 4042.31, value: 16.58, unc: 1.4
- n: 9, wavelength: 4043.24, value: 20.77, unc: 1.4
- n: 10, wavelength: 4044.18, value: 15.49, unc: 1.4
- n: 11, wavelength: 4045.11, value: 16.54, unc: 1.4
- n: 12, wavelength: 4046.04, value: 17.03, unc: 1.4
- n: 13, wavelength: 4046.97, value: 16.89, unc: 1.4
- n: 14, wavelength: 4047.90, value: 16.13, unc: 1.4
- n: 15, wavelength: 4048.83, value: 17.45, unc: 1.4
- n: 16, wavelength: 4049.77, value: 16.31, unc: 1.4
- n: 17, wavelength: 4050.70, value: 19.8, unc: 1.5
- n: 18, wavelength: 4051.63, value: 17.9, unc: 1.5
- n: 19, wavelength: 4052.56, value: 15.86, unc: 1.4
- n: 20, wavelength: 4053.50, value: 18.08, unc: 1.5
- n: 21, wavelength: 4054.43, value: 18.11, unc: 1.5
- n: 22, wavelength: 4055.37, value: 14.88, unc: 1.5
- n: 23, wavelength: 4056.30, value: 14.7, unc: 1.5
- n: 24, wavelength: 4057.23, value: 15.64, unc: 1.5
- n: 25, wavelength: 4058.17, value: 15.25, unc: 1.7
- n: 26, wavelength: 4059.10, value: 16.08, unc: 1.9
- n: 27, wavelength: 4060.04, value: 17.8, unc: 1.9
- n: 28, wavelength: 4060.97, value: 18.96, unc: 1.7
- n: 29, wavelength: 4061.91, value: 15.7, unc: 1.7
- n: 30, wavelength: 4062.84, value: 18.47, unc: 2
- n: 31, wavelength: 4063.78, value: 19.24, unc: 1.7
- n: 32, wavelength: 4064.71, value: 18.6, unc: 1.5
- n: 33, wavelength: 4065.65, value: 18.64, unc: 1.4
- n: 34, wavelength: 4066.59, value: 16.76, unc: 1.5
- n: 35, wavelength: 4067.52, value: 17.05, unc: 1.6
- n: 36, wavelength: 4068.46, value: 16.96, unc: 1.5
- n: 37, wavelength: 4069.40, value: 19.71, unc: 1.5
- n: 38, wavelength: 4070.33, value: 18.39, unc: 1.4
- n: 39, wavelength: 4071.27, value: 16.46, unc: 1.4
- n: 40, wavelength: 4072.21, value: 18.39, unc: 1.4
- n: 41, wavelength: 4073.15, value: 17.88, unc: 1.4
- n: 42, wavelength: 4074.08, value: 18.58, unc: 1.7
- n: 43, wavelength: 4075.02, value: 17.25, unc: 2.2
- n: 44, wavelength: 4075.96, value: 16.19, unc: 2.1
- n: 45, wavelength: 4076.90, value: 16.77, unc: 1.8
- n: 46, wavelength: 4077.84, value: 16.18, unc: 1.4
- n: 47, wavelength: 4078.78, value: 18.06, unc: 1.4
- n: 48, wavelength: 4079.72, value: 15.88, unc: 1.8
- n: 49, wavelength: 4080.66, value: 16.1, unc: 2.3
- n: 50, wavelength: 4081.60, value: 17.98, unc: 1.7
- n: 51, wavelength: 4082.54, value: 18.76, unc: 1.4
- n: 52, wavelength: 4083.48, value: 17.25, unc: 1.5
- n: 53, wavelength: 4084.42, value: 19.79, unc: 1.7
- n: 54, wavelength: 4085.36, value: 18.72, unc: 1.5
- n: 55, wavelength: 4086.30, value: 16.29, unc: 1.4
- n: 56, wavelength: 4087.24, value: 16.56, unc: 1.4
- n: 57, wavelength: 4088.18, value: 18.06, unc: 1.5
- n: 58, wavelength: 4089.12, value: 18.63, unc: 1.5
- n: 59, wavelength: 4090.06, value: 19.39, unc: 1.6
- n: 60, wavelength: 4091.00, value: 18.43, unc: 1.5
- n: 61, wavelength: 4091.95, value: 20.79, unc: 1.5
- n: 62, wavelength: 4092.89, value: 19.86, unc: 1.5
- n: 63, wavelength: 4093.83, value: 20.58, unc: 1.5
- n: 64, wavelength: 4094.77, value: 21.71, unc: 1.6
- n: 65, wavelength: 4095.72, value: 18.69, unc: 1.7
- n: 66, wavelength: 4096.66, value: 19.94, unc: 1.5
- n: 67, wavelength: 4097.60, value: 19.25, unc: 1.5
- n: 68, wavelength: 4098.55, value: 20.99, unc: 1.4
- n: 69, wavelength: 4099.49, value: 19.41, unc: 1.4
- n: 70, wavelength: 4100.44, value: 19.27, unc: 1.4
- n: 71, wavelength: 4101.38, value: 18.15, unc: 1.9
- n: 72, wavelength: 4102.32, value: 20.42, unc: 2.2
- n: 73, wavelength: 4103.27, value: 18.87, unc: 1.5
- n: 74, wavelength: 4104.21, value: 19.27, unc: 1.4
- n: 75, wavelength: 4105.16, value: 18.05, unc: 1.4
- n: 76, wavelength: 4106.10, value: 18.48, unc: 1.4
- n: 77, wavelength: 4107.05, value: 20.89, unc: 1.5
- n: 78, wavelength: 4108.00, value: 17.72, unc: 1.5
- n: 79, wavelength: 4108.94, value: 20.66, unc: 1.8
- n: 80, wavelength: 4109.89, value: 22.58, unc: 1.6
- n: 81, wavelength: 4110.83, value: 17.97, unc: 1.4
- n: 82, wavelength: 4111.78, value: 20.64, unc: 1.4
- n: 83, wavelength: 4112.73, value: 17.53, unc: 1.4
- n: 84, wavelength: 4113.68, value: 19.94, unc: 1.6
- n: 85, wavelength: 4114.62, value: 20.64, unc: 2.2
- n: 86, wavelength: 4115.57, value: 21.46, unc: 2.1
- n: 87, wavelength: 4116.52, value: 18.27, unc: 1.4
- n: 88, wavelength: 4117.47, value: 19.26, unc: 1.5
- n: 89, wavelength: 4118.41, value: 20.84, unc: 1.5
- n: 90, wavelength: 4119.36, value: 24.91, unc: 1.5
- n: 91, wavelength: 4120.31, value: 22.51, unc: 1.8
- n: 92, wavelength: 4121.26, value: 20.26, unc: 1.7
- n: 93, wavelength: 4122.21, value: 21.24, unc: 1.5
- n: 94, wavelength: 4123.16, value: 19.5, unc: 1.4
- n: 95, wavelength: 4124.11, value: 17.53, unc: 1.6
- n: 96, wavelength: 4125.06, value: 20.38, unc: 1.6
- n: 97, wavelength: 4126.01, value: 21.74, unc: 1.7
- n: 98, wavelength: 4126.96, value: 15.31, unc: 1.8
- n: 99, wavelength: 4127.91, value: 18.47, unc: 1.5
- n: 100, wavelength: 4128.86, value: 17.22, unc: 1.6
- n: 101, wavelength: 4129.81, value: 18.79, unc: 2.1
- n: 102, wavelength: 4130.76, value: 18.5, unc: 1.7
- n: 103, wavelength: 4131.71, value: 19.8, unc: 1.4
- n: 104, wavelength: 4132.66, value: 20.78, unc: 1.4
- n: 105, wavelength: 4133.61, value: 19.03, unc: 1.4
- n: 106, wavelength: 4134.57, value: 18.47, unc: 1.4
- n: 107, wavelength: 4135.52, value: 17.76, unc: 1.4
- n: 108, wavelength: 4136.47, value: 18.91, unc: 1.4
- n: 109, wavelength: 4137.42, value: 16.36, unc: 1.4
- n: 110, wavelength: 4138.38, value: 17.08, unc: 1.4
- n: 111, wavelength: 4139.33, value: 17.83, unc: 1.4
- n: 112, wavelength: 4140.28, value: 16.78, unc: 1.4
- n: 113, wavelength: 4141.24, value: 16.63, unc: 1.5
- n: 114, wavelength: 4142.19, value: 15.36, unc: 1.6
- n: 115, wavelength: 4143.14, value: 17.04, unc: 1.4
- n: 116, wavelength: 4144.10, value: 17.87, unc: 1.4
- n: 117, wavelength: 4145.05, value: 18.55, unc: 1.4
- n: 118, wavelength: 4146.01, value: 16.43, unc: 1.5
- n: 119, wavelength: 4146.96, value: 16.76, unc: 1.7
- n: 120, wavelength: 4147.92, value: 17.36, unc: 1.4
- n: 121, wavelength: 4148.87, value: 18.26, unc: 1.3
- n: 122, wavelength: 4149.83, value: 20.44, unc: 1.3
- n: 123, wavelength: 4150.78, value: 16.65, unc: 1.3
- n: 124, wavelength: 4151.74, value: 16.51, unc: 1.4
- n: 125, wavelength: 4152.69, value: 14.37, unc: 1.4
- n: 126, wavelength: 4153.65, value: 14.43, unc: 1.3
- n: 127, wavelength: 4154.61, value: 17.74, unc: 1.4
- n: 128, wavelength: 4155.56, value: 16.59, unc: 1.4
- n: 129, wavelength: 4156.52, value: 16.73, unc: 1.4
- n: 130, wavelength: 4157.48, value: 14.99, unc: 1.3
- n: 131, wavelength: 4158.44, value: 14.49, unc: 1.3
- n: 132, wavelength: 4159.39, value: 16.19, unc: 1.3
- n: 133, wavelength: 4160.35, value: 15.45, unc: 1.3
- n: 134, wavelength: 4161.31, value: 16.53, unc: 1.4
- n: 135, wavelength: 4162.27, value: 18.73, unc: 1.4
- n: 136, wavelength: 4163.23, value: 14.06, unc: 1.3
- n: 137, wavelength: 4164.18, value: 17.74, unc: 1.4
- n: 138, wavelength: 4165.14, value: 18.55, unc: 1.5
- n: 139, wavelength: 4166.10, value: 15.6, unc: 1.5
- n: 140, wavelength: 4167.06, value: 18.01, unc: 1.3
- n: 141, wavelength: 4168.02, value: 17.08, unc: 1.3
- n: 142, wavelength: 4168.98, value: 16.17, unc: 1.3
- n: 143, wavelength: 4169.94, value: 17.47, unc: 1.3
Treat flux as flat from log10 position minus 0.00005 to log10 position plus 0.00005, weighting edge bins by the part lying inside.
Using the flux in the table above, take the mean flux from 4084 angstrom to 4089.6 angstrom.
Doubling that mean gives 36.0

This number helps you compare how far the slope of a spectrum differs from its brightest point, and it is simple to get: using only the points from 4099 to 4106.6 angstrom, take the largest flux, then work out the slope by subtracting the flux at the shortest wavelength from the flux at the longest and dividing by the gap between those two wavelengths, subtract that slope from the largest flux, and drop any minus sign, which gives 20.6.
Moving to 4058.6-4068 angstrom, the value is 19.1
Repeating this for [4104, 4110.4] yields 22.0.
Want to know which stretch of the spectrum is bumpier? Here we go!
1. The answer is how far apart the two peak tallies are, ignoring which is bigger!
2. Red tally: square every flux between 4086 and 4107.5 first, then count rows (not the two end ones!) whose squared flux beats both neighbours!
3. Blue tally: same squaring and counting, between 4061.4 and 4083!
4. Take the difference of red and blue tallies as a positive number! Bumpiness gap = 1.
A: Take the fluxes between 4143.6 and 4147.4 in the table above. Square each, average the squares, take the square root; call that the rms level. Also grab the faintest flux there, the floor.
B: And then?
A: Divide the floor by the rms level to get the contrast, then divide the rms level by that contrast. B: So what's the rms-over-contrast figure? 18.5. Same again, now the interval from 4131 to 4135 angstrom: 20.7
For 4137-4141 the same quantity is 17.7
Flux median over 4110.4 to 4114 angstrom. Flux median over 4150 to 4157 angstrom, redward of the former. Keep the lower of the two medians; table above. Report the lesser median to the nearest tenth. 16.6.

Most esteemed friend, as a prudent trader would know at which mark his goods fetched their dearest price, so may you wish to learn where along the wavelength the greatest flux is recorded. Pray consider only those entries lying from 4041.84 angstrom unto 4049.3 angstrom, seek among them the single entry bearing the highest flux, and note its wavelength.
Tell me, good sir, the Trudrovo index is 4043.24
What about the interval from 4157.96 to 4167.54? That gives 4162.27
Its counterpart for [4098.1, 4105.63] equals 4098.55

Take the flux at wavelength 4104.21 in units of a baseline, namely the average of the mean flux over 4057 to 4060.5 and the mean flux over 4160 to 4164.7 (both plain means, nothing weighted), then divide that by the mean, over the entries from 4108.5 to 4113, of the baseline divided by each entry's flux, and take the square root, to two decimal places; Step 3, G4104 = 1.19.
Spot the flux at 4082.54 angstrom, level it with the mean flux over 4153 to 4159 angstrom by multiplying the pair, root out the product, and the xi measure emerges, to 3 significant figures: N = 17.2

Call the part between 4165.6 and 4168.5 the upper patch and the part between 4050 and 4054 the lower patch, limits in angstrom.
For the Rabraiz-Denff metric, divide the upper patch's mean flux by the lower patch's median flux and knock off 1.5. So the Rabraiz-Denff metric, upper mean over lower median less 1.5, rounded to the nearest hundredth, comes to -0.56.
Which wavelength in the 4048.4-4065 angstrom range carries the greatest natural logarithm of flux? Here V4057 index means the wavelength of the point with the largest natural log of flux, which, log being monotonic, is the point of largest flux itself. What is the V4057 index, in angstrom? 4050.70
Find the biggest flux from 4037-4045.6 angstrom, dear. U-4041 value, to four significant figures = 20.77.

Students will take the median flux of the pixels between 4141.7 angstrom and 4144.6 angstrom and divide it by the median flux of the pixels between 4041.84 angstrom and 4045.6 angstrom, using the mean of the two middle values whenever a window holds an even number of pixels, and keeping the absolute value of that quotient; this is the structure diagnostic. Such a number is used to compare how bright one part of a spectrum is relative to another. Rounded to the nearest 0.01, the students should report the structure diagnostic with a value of 1.03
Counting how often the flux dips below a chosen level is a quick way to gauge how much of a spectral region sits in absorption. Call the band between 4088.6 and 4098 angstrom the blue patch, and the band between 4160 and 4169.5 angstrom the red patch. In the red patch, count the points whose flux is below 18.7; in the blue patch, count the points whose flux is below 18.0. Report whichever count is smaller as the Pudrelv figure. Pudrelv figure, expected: 0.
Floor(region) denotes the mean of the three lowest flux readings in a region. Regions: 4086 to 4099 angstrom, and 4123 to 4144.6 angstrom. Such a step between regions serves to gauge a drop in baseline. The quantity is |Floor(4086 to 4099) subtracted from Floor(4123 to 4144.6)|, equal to 1.3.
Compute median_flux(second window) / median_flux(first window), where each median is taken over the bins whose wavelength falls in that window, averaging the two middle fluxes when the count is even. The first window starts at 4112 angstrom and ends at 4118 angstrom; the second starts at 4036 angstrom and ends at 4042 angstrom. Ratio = 0.85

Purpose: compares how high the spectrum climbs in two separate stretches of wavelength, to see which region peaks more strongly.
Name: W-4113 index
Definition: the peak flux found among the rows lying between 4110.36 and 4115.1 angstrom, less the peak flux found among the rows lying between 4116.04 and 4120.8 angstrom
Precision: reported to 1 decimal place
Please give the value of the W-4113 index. -4.3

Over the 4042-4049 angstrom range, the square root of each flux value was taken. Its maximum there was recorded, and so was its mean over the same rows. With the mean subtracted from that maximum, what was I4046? 0.42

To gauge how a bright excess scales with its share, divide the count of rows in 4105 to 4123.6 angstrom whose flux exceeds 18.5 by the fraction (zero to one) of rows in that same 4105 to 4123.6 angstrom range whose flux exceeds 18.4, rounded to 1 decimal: 18.7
